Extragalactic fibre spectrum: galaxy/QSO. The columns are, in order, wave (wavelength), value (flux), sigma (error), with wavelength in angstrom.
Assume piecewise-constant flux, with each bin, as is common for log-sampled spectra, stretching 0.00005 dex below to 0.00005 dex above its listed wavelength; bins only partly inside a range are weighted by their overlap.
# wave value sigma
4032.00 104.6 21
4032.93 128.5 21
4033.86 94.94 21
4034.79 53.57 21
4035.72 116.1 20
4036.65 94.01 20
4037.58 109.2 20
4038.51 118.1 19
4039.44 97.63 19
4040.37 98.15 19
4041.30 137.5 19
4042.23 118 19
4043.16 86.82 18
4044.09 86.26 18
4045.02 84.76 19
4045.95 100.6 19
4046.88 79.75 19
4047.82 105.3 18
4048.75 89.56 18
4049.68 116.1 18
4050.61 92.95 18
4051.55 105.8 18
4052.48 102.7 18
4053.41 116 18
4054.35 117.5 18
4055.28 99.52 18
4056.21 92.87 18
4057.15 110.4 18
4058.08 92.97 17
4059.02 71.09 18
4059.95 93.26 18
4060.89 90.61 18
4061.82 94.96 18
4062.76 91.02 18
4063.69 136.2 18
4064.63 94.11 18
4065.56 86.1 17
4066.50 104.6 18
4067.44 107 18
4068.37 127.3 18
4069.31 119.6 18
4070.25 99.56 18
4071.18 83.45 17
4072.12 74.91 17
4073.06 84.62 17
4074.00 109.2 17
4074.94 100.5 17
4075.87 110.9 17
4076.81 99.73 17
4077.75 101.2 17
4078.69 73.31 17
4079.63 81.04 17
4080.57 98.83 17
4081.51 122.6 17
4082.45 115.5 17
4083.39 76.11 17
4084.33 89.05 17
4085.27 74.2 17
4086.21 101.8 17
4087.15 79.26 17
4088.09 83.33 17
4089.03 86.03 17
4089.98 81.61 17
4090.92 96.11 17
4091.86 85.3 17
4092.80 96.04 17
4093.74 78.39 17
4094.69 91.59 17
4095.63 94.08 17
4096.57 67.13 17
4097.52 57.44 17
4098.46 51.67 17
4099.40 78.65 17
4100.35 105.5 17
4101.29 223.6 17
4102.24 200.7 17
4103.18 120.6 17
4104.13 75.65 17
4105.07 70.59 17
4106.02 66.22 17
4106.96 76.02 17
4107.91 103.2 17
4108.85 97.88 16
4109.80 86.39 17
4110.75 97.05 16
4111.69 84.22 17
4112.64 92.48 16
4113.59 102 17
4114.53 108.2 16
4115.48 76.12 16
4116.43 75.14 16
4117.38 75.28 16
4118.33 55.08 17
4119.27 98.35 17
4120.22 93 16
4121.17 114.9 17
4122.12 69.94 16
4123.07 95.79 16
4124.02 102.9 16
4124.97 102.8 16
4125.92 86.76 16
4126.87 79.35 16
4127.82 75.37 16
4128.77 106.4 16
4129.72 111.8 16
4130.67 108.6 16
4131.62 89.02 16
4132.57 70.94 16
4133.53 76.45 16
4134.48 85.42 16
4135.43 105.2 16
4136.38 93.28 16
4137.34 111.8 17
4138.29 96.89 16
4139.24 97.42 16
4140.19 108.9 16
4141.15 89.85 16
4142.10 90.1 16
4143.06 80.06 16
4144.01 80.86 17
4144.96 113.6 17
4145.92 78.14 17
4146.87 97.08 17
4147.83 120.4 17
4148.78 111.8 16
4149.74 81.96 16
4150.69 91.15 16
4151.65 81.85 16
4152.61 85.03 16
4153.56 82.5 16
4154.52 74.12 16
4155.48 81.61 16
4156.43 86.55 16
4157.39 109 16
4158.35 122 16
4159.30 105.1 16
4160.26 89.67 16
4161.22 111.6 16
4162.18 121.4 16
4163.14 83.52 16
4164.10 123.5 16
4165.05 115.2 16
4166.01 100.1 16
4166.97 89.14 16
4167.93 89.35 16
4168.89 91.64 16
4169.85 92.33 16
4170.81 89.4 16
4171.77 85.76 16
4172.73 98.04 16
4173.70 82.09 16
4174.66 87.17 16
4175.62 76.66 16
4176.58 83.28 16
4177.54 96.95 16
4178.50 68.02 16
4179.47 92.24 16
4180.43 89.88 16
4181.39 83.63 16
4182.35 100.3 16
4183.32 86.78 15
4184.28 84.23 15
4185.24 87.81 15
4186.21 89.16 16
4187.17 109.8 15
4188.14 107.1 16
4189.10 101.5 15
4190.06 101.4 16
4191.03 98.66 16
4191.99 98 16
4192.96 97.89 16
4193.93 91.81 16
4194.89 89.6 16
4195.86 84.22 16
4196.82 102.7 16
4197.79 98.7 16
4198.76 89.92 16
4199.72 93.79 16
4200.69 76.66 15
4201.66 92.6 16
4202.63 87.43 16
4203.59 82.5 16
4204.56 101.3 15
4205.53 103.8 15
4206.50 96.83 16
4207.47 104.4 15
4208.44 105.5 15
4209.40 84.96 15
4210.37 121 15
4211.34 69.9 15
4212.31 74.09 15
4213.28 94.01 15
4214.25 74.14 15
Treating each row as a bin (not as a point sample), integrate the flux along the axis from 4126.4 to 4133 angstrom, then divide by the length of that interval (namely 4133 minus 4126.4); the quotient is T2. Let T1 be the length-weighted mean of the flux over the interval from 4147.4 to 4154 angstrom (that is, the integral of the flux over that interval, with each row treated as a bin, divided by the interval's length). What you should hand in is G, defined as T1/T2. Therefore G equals 1.02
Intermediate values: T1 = 93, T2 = 92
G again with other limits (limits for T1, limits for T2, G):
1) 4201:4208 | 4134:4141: 0.96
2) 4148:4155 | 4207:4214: 0.95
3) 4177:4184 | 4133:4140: 0.92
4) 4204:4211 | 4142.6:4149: 1.05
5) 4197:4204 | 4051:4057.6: 0.84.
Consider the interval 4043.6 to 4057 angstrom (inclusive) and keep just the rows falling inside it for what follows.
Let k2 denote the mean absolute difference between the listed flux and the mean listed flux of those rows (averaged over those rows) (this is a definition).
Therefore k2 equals 10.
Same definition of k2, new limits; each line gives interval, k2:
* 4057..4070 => 14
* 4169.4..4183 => 7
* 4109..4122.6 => 13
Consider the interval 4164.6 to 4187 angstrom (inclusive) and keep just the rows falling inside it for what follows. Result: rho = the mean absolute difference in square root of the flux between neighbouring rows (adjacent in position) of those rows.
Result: 0.5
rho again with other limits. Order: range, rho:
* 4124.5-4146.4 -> 0.7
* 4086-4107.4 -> 1.1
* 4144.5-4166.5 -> 0.8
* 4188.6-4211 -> 0.4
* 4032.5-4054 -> 1.0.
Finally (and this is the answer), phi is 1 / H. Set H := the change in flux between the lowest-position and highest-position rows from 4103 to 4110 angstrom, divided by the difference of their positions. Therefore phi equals -0.2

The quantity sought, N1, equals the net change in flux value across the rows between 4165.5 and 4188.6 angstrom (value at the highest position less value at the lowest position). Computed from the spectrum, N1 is 7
